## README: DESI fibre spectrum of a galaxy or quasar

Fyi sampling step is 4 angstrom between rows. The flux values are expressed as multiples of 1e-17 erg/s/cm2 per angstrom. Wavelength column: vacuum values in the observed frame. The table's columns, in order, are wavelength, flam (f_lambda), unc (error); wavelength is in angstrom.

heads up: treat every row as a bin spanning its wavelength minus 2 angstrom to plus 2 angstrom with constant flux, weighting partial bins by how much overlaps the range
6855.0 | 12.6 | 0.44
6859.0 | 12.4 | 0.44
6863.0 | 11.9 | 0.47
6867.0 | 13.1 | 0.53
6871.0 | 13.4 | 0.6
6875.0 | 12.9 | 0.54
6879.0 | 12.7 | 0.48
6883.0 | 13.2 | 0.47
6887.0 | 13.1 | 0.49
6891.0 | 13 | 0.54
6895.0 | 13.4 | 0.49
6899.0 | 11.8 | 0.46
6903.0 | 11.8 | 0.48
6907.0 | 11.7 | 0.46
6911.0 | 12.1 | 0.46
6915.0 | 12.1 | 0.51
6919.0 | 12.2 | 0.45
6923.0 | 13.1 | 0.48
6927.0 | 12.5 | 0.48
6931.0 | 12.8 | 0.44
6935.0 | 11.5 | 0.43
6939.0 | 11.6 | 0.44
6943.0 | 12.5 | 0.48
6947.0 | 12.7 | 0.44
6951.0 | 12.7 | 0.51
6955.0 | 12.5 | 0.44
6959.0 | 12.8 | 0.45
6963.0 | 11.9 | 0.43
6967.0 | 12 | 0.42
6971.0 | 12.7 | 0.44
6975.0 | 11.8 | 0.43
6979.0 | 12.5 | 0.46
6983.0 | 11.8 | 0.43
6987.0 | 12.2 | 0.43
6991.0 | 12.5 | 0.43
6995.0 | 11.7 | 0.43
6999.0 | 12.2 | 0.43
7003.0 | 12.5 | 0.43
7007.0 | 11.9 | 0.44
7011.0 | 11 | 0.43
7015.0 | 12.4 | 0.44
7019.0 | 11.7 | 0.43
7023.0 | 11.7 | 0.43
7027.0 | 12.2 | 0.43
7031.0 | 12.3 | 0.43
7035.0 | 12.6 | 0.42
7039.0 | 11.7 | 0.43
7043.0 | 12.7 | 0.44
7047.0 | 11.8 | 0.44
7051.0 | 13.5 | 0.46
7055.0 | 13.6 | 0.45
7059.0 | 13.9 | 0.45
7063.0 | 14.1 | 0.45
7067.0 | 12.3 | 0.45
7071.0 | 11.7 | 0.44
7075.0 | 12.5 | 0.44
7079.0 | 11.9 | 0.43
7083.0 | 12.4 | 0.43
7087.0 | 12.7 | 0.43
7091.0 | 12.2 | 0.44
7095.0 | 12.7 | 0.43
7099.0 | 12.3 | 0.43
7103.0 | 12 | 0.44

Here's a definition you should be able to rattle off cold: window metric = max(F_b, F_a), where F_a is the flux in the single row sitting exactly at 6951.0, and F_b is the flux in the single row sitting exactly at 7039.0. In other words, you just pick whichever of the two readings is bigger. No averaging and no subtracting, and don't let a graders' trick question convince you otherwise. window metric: 12.70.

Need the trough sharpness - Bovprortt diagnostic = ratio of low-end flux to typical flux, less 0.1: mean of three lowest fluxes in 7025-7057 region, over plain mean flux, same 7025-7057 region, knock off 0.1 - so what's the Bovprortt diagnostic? 0.848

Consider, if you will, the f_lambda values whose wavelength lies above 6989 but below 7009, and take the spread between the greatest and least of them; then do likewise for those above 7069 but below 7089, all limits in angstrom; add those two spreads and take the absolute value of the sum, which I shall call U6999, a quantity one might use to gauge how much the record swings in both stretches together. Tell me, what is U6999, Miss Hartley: 1.8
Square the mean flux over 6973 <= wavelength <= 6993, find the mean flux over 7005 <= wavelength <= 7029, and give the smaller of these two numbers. 11.8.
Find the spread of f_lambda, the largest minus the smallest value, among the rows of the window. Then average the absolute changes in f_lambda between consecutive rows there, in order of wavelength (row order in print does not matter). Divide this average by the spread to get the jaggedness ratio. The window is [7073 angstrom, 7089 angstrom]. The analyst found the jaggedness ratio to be 0.58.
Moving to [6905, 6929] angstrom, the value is 0.29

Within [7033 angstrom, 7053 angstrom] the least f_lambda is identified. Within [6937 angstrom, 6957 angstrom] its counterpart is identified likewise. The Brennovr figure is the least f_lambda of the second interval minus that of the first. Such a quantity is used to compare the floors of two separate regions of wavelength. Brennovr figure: -0.10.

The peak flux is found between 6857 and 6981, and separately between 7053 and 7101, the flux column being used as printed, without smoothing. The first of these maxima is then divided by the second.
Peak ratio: 0.95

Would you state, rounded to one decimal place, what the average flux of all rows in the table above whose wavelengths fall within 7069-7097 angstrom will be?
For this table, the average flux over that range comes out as 12.3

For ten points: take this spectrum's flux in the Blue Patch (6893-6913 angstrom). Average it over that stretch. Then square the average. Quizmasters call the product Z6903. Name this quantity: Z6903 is 148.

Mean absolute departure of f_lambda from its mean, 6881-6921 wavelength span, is 0.59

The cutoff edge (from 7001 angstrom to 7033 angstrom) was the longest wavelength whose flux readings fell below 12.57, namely 7031.0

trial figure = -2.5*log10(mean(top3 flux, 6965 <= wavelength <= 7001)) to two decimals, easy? -2.75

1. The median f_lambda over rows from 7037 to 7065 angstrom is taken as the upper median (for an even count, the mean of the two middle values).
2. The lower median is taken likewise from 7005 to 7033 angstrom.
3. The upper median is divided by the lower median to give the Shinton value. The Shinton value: 1.13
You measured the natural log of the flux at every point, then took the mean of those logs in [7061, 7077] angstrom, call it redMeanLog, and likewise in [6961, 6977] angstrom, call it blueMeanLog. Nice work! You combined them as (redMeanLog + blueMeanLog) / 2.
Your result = 2.51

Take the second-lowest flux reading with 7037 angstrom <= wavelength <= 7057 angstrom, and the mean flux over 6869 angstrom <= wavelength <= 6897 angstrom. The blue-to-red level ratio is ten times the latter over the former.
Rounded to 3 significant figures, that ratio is 11.1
